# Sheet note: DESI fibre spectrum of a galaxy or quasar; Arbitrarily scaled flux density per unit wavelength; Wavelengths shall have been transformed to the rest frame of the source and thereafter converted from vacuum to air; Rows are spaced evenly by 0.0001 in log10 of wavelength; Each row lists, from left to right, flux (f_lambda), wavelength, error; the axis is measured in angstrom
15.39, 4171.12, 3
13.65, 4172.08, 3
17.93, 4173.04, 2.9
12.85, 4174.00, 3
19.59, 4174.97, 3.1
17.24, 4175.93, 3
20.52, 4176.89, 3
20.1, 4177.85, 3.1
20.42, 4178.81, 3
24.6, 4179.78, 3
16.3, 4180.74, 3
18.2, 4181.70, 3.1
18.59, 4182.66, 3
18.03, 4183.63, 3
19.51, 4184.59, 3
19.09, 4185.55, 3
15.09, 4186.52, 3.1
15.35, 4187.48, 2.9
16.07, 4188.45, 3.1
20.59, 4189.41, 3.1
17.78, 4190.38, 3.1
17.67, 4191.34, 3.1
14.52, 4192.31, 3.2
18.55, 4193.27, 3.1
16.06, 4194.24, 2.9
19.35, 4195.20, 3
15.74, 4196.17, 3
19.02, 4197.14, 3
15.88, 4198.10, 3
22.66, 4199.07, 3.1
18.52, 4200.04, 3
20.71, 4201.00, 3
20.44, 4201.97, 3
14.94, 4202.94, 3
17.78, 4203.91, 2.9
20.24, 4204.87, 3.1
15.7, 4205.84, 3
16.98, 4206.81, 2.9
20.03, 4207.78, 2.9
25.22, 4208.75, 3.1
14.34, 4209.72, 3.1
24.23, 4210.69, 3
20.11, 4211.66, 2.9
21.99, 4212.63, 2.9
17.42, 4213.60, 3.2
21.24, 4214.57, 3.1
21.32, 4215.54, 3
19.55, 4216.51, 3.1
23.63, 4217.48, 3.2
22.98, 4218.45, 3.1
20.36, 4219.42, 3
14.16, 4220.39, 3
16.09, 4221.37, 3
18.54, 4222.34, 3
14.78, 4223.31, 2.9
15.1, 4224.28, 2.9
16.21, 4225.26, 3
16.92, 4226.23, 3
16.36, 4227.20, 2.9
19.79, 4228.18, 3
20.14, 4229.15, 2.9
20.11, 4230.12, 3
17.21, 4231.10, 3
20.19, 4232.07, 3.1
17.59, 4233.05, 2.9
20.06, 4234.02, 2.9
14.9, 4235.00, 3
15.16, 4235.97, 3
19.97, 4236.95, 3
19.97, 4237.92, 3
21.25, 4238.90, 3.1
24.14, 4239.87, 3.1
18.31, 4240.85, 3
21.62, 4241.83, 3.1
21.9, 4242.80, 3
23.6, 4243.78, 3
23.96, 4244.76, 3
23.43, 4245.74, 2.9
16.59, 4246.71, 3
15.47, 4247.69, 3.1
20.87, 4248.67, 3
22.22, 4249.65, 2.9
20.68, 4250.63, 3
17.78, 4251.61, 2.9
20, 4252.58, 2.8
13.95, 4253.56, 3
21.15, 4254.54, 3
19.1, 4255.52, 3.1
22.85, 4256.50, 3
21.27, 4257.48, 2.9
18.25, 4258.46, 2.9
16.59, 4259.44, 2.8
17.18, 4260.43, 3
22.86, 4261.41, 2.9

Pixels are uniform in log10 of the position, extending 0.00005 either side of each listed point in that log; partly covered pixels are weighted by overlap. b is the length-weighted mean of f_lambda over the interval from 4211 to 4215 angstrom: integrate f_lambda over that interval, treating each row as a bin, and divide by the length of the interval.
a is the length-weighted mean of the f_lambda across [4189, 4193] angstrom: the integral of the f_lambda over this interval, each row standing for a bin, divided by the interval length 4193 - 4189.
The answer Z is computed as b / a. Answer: 1.15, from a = 17.6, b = 20.4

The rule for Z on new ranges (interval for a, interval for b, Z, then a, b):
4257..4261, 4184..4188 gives 0.94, 18.4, 17.3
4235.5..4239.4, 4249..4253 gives 1.06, 19.1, 20.2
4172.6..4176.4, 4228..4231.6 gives 1.15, 16.9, 19.3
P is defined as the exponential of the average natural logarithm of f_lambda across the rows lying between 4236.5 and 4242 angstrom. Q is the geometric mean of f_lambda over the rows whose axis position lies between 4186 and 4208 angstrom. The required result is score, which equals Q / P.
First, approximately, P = 20.8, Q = 17.7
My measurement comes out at 0.85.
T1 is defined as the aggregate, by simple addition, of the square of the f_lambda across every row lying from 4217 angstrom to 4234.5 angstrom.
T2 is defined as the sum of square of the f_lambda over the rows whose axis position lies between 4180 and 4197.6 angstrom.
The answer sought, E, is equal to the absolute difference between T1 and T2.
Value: 601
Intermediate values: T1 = 6185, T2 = 5583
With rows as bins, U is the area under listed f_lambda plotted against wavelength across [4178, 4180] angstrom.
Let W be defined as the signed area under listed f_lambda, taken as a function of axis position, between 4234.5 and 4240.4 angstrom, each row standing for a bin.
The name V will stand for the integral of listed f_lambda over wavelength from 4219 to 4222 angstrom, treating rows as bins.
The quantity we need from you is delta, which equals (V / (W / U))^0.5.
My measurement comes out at 4.4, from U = 44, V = 51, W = 113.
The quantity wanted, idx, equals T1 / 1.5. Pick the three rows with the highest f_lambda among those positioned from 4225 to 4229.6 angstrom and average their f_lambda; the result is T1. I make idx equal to 13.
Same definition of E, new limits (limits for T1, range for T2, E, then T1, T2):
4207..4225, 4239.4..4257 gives 602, 7060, 7662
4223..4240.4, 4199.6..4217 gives 819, 6164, 6983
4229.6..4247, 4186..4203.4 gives 1592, 7341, 5749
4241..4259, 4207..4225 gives 469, 7529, 7060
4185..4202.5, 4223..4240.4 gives 274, 5890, 6164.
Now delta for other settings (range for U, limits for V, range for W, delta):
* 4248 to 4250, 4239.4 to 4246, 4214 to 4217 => 10.0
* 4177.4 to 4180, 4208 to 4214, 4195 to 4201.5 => 7.5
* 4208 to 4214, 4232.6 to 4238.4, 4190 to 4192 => 19.2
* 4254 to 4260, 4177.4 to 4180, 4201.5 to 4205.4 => 9.6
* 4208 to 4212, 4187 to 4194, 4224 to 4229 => 10.8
